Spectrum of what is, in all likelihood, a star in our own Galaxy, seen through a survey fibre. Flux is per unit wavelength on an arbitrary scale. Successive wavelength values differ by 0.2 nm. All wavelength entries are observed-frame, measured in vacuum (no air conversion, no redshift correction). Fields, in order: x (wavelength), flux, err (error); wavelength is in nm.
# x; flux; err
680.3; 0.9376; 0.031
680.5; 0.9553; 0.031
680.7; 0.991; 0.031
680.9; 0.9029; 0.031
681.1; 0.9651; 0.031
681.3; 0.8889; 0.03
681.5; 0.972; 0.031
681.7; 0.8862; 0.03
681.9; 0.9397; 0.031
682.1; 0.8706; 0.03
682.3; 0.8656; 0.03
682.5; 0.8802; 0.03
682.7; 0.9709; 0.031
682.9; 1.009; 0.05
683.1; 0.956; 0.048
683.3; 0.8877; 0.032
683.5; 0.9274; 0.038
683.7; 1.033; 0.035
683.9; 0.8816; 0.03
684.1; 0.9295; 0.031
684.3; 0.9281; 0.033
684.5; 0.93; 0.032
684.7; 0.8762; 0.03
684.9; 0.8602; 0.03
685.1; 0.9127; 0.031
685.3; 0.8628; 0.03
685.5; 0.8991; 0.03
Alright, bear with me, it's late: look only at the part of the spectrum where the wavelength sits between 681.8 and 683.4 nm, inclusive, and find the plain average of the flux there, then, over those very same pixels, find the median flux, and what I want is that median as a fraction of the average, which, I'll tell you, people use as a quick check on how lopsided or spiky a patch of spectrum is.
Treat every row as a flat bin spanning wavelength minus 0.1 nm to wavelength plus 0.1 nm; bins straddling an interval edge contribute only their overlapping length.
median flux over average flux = 0.99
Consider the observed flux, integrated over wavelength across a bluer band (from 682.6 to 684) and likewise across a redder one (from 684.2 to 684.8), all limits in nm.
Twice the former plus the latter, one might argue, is 3.21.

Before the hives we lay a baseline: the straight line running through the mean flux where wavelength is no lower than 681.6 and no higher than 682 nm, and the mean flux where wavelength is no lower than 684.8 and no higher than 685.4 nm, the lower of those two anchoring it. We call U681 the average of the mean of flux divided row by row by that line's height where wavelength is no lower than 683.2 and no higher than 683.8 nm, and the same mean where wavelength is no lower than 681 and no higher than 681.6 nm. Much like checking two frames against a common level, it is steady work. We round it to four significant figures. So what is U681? 1.043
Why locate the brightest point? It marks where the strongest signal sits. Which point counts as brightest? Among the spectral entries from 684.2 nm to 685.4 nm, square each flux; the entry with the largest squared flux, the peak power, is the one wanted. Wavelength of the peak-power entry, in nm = 684.5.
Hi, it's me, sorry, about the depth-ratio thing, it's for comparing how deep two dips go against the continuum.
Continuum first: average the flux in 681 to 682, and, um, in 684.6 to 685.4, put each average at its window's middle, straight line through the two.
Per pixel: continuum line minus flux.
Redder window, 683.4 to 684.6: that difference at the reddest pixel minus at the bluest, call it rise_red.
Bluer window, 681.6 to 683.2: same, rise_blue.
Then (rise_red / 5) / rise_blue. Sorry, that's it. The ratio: 0.04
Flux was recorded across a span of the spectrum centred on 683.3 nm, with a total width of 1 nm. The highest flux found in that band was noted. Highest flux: 1.033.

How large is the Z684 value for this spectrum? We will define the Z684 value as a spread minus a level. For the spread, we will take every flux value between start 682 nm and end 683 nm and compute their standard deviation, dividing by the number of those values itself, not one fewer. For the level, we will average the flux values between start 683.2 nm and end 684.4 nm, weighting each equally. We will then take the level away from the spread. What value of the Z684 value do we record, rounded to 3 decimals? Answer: -0.872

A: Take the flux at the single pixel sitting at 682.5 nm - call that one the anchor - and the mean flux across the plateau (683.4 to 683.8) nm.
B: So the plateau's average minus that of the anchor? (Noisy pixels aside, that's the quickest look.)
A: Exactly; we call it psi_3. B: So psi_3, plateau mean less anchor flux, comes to 0.10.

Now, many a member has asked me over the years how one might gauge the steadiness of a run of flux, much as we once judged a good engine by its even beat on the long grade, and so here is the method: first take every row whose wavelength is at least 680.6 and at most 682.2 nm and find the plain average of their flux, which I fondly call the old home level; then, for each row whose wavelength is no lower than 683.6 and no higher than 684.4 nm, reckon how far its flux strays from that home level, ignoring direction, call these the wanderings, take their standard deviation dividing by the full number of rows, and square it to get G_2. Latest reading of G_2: 0.0018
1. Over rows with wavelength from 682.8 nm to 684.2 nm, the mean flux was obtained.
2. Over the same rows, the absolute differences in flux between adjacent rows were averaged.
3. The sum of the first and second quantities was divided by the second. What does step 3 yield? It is 13.2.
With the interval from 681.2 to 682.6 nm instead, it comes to 18.4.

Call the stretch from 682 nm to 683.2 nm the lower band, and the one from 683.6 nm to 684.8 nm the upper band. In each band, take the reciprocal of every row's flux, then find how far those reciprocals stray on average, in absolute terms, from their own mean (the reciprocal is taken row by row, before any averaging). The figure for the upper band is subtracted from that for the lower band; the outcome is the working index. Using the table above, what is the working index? 0.023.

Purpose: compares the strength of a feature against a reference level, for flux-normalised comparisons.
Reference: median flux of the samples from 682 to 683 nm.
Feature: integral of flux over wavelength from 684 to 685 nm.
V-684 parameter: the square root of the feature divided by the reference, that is 1.01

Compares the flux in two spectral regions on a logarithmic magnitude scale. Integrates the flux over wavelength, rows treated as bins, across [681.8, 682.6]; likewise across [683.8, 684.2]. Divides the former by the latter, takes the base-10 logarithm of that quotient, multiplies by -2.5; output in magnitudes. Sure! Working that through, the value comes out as -0.7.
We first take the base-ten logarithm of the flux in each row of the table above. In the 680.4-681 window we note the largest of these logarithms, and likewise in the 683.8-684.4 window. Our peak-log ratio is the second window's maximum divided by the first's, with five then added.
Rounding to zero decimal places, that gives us 13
